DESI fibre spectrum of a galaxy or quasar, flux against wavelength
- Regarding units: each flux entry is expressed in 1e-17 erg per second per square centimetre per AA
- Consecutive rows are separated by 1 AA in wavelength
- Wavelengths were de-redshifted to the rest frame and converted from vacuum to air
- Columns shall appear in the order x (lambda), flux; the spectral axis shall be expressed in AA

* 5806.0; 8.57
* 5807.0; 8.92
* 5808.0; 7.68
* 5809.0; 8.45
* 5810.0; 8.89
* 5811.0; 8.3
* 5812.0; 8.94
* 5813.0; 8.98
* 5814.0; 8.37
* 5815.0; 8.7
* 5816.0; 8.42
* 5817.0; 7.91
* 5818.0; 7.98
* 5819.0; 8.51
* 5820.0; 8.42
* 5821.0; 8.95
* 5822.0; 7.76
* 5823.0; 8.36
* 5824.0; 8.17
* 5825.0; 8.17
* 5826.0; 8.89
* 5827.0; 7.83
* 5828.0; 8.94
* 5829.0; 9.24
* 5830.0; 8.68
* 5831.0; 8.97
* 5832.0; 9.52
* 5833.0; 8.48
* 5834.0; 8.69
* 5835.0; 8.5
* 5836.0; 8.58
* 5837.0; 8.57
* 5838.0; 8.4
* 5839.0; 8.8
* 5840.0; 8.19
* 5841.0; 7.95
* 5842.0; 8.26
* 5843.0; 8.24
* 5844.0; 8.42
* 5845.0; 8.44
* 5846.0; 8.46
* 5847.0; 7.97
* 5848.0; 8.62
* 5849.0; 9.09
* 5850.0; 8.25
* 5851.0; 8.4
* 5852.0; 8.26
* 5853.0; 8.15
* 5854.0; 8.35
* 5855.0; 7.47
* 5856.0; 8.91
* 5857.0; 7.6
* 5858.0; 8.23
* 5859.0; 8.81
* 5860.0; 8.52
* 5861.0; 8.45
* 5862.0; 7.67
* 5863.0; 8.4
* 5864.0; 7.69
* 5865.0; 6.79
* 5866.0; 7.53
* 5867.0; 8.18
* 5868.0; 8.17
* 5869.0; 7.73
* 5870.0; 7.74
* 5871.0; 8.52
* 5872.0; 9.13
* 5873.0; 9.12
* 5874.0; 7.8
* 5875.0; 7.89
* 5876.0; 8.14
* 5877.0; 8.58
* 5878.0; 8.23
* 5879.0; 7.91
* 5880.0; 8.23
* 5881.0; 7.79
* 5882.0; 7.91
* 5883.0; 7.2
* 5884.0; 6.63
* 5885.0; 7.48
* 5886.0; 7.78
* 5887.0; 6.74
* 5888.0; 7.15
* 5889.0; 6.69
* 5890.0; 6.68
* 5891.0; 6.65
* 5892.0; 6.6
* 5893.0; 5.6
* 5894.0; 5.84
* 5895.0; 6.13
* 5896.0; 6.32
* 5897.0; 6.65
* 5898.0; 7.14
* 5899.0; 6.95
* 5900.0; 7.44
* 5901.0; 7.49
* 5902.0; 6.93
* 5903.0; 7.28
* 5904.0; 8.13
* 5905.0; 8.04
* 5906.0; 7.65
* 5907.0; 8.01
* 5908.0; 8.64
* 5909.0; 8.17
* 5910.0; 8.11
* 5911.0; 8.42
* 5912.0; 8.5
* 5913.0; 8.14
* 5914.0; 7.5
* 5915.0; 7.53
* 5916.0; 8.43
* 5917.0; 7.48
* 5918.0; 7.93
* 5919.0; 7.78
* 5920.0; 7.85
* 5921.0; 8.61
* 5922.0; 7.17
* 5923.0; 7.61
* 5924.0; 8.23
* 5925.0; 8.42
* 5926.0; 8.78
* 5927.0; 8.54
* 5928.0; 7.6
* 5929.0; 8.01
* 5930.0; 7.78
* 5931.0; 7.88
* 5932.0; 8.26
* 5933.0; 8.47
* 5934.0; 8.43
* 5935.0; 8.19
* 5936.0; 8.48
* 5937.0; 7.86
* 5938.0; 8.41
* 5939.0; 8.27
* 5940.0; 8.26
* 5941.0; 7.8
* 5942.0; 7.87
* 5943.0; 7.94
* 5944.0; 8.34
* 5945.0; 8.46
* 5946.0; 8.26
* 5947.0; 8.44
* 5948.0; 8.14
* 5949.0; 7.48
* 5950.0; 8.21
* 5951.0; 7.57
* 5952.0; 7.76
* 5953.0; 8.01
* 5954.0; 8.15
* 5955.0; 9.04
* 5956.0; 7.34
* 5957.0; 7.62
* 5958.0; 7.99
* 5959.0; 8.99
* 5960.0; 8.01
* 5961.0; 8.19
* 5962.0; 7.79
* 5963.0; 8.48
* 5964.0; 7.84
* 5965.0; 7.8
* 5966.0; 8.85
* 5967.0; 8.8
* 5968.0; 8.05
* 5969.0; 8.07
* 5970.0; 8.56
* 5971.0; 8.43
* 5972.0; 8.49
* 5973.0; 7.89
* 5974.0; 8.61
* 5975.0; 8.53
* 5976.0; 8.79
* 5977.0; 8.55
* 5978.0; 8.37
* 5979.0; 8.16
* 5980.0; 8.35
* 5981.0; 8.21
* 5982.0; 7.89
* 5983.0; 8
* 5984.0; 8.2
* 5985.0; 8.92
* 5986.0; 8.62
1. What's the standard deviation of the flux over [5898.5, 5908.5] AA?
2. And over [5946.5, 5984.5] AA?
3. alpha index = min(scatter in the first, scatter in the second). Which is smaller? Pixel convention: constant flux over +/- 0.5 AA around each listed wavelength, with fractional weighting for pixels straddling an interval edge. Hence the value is 0.41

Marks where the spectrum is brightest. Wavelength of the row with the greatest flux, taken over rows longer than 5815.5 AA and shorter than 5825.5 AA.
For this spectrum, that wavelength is 5821.0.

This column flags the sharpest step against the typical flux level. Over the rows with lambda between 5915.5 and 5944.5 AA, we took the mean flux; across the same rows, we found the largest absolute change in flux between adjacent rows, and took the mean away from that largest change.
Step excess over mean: -6.7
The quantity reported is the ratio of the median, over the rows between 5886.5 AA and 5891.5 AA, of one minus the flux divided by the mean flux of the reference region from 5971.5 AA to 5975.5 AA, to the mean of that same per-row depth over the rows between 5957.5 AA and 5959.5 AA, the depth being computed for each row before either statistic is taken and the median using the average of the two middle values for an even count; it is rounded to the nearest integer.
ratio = -15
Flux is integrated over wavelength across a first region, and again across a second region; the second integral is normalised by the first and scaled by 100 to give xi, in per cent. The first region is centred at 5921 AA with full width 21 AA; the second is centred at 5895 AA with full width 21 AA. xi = 87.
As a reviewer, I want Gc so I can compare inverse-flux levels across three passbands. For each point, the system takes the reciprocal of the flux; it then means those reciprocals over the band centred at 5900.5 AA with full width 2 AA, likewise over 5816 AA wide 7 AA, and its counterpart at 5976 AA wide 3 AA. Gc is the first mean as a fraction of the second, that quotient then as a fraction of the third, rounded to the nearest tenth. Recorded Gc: 9.7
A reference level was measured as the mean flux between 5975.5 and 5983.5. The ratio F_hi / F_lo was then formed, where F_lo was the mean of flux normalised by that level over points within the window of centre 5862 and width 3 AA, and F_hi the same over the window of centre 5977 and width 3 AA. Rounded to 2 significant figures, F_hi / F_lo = 1.0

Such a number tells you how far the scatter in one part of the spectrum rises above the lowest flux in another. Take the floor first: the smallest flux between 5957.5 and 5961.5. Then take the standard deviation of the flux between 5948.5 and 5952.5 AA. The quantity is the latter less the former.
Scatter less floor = -7.7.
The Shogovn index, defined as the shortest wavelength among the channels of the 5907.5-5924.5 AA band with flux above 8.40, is 5908.0 AA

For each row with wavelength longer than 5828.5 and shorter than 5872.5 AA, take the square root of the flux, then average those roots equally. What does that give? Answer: 2.887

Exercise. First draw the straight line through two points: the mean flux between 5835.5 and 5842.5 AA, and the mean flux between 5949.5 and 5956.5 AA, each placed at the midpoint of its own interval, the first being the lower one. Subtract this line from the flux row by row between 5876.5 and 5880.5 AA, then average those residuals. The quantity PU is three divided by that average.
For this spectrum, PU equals -129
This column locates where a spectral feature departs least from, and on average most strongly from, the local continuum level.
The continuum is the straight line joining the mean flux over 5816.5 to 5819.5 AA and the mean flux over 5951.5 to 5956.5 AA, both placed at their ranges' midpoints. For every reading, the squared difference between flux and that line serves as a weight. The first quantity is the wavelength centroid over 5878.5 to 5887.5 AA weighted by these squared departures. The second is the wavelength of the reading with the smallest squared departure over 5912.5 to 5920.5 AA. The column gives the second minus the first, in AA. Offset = 28.1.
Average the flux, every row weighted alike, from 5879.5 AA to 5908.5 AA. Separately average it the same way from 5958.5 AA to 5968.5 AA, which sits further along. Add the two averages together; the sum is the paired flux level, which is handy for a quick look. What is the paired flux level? 15.44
